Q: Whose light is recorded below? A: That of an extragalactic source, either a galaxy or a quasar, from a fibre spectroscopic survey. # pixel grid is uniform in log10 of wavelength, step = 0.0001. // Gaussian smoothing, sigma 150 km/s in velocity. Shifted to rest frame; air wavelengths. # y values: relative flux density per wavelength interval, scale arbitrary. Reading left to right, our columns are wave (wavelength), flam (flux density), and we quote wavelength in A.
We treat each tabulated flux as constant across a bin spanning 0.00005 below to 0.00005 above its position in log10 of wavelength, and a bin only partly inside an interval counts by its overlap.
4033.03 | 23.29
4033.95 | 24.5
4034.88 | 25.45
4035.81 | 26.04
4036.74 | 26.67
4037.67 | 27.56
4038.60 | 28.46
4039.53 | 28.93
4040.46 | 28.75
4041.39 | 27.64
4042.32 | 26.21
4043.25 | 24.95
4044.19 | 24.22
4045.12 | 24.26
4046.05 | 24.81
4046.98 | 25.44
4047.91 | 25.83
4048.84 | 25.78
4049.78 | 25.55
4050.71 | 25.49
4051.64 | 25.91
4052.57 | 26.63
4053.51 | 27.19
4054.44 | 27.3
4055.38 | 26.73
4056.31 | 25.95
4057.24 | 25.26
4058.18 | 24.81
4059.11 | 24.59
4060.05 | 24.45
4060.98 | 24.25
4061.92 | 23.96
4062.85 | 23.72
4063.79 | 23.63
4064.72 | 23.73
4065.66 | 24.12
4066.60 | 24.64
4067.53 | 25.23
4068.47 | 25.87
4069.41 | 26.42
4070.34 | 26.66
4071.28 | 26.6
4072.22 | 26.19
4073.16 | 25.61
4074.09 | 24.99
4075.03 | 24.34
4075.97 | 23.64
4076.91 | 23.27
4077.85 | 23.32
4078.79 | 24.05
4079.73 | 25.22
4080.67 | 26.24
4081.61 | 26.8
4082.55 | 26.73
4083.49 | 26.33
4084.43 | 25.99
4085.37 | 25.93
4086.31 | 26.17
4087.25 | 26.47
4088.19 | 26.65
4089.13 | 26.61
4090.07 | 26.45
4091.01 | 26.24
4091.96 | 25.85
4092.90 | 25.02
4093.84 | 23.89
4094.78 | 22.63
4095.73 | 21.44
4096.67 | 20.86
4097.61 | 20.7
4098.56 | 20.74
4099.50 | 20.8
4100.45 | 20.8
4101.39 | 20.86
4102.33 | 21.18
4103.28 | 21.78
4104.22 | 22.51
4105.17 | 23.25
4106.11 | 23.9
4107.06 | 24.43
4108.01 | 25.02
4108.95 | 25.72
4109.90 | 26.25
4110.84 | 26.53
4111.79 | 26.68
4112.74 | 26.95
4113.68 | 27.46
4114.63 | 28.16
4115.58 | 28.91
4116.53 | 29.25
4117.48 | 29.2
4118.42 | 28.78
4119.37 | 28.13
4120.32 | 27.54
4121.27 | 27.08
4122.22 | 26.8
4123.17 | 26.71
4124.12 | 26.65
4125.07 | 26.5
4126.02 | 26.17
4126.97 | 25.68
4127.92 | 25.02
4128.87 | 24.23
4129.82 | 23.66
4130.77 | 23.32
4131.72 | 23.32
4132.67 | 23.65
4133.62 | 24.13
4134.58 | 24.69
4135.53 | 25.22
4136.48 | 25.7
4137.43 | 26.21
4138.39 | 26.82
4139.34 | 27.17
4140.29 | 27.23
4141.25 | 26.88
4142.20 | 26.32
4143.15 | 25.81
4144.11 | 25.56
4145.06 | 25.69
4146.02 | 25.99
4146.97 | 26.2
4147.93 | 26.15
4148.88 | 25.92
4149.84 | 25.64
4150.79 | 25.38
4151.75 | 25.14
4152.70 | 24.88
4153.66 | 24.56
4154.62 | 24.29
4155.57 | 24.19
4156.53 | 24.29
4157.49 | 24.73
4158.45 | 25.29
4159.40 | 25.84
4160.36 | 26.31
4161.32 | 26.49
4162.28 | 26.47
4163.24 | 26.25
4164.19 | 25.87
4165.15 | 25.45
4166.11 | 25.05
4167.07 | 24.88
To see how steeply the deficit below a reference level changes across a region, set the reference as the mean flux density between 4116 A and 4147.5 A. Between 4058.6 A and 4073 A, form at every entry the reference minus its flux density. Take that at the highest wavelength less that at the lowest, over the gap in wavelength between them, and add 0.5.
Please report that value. 0.4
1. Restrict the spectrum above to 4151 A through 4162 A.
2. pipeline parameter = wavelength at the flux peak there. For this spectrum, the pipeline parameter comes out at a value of 4161.32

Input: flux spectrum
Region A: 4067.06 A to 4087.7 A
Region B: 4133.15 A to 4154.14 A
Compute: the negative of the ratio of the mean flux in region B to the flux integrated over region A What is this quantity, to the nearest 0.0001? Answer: -0.0489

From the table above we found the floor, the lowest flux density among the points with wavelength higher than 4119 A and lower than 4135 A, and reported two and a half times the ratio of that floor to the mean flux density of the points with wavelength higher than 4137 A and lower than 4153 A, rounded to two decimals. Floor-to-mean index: 2.24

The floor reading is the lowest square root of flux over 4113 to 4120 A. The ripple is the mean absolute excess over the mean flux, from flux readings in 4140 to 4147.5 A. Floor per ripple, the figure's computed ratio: 12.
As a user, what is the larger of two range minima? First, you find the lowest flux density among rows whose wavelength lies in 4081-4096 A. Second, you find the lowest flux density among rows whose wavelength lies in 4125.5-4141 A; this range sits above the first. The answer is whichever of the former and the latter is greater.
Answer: 23.3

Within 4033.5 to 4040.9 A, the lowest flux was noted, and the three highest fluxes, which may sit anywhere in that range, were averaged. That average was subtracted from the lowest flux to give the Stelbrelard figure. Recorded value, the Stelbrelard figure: -4.2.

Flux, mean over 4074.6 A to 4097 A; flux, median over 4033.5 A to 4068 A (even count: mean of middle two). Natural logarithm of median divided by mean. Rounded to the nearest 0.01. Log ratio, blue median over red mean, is 0.02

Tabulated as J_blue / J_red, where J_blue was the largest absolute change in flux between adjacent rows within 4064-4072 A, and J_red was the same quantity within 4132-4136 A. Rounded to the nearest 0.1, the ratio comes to 1.1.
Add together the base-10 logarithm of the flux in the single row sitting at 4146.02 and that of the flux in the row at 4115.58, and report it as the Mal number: 2.88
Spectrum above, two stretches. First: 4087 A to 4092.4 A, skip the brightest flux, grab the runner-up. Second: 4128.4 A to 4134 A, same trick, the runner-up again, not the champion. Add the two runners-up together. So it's 50.7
